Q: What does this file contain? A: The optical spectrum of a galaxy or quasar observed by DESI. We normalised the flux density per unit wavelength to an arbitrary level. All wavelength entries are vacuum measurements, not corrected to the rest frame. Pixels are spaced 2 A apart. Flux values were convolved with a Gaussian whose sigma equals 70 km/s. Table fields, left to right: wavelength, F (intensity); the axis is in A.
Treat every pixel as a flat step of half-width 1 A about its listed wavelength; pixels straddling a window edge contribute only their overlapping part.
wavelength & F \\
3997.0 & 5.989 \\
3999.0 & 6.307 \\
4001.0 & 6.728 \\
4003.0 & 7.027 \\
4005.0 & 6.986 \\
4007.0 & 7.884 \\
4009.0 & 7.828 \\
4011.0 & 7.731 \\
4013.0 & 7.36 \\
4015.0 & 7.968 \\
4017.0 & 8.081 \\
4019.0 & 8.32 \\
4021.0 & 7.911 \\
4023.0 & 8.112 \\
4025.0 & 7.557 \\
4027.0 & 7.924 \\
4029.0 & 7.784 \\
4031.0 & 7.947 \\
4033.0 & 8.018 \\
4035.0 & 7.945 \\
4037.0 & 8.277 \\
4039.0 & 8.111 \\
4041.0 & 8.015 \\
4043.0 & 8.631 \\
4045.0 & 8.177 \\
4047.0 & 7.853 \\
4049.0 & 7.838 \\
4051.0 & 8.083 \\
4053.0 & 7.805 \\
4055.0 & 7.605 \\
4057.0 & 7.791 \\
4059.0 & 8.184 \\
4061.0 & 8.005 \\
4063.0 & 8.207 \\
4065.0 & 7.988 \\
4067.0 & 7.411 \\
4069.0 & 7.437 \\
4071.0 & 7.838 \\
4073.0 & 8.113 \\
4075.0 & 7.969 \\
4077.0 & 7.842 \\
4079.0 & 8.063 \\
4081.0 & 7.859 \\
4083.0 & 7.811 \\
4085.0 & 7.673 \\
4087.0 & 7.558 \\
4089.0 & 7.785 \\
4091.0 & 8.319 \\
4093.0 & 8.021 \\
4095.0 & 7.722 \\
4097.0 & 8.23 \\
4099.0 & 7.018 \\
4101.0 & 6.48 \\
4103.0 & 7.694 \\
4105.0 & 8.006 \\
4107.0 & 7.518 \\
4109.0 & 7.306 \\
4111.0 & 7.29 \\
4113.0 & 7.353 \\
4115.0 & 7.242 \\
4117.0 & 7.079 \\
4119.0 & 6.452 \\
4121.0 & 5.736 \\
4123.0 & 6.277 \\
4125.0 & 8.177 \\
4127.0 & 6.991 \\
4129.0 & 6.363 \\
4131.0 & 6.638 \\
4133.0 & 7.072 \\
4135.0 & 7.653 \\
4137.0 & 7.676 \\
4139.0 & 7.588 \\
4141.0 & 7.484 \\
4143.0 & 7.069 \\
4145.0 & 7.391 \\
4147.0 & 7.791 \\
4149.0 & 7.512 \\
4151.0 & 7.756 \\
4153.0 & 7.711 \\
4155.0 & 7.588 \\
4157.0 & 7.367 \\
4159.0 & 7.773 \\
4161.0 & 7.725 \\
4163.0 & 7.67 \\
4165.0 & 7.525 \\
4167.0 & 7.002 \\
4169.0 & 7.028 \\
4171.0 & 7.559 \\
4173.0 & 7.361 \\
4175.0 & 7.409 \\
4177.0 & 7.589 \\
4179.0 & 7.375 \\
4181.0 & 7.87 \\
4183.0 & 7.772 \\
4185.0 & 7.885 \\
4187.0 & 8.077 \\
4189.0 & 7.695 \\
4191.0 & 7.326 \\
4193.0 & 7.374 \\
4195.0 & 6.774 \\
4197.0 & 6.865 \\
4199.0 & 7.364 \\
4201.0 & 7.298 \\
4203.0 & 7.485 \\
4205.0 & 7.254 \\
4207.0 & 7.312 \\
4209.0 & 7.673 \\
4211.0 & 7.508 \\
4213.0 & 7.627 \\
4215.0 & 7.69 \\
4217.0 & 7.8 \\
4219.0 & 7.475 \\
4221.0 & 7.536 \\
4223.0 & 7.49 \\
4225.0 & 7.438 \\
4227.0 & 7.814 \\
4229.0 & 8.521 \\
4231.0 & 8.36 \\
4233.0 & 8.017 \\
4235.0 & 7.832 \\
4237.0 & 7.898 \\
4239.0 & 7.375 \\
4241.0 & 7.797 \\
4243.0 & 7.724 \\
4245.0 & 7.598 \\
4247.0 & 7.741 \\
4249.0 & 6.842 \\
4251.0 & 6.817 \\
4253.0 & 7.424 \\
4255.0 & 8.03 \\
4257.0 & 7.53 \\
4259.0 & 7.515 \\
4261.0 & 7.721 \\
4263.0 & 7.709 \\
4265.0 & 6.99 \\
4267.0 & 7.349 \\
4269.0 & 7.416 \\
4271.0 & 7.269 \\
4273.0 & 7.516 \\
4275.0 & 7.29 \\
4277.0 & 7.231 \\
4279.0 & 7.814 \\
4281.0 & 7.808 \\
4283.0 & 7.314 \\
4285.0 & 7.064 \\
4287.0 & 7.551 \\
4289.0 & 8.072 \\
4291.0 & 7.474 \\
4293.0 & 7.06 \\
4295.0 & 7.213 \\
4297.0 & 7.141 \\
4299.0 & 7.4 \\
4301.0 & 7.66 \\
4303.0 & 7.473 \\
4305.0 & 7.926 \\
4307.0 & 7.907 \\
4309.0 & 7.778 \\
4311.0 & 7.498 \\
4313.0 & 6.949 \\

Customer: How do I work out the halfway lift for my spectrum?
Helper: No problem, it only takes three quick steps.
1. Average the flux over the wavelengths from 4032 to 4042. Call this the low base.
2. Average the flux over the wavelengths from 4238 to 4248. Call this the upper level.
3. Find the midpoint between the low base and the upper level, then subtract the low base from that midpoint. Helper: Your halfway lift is -0.21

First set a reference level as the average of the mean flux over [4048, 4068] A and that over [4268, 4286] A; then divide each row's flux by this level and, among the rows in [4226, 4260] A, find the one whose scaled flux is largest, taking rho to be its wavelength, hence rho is 4229.0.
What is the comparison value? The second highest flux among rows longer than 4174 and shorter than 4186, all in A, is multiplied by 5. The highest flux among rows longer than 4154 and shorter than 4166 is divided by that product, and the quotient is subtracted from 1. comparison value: 0.802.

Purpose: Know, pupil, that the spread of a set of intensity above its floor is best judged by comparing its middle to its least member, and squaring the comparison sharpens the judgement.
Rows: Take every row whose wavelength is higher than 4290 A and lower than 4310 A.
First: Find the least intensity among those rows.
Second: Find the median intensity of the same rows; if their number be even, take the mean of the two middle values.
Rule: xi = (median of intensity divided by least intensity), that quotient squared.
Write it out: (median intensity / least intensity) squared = 1.12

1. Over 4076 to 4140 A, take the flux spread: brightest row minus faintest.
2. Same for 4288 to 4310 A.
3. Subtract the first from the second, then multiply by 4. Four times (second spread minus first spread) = -6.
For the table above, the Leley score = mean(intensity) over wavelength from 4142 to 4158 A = 7.52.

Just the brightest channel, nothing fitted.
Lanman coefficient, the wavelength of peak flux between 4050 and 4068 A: 4063.0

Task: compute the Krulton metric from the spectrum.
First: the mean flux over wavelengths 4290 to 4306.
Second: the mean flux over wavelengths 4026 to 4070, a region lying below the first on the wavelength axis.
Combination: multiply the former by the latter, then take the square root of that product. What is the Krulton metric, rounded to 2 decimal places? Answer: 7.68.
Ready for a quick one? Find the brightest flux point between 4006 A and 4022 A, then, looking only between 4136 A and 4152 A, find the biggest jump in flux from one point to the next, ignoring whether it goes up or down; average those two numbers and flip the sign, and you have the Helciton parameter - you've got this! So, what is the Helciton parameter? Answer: -4.37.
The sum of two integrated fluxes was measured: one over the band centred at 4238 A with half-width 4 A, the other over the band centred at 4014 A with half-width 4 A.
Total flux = 124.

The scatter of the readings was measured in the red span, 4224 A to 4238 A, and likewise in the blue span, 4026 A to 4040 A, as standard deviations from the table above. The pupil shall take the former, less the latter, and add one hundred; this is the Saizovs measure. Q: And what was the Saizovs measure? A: 100.2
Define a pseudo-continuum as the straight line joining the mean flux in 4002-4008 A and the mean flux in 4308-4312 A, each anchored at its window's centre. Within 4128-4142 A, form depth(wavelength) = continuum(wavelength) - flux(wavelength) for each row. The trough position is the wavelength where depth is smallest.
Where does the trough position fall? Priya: 4137.0 A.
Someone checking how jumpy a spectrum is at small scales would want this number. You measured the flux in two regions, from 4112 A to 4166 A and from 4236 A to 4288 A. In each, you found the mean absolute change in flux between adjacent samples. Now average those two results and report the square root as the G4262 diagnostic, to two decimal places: 0.59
